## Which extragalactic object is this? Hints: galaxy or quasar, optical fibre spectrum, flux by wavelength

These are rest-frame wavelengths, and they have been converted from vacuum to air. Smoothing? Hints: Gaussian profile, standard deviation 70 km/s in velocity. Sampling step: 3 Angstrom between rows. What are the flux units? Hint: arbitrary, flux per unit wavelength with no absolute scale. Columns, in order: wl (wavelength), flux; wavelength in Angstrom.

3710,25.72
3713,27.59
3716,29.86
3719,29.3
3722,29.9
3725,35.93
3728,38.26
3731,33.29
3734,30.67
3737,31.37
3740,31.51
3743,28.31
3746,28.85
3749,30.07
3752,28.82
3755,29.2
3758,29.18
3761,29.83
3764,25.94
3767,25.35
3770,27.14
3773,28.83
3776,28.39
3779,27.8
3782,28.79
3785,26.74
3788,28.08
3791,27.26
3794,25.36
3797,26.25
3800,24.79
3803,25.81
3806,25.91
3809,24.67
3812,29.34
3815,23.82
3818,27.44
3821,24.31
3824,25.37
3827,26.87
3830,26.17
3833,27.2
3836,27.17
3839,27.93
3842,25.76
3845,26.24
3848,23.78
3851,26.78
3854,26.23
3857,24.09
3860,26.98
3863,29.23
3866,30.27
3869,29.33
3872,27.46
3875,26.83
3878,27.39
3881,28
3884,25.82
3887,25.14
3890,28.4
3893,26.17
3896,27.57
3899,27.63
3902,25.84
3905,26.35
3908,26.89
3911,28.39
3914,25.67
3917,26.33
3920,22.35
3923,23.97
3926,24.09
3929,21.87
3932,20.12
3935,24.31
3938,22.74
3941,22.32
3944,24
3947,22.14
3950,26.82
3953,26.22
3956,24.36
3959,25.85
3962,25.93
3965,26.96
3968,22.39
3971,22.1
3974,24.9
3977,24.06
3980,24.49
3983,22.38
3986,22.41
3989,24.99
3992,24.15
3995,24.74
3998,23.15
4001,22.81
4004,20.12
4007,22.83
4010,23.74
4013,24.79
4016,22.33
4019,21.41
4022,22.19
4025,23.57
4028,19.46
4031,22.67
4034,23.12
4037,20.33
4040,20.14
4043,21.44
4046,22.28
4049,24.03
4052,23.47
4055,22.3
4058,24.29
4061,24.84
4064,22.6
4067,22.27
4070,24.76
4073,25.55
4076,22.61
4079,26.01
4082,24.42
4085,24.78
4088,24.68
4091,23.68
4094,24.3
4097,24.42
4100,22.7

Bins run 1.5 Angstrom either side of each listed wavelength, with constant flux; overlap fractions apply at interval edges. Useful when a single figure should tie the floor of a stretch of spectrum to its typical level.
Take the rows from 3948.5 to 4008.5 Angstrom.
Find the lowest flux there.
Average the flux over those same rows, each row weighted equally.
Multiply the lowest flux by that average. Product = 485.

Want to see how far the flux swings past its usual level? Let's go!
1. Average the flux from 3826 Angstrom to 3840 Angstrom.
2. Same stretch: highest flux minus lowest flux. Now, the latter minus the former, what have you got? -25.3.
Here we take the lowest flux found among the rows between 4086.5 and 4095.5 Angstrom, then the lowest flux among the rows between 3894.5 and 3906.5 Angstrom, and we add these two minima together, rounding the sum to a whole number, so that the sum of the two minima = 50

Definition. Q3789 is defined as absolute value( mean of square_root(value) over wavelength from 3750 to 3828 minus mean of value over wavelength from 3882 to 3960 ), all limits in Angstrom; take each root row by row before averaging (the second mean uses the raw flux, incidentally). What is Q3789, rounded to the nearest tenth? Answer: 19.9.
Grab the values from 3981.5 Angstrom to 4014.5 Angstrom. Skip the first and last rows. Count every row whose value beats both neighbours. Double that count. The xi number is 4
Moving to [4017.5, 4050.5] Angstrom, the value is 4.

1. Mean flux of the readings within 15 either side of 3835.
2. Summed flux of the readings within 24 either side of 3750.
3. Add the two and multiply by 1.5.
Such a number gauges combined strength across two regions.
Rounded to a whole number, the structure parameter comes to 754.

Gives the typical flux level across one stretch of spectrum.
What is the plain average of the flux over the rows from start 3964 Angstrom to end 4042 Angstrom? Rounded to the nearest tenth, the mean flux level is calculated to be 22.9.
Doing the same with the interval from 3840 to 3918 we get 26.9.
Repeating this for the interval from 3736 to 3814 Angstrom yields 27.8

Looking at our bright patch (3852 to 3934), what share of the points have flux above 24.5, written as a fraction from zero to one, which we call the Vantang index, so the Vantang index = 0.78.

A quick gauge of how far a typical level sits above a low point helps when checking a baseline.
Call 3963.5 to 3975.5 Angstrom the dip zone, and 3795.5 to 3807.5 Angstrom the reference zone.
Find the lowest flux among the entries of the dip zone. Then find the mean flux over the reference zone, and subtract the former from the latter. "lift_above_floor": 3.6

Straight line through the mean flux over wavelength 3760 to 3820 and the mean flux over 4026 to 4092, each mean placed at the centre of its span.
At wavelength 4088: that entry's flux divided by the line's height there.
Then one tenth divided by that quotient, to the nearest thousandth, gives 0.092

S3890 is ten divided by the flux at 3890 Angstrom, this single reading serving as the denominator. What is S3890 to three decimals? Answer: 0.352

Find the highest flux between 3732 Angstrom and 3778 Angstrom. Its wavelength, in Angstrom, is 3740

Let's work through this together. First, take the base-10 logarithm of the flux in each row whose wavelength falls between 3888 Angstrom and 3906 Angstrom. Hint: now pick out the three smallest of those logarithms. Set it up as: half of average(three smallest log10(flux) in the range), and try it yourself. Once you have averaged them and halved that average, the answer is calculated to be 0.708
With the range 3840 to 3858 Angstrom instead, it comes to 0.695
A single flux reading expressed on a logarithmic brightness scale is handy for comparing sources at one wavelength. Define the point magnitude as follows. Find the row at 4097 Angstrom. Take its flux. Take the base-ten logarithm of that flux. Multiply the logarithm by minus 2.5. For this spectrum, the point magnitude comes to -3.47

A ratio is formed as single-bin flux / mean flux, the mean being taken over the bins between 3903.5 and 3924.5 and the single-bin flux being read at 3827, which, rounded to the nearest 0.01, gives 1.05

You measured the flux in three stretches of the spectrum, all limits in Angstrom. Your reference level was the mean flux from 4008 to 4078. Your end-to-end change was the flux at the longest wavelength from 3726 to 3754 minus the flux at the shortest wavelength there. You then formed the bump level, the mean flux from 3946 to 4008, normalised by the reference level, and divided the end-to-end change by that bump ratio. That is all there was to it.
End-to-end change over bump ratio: -9.0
